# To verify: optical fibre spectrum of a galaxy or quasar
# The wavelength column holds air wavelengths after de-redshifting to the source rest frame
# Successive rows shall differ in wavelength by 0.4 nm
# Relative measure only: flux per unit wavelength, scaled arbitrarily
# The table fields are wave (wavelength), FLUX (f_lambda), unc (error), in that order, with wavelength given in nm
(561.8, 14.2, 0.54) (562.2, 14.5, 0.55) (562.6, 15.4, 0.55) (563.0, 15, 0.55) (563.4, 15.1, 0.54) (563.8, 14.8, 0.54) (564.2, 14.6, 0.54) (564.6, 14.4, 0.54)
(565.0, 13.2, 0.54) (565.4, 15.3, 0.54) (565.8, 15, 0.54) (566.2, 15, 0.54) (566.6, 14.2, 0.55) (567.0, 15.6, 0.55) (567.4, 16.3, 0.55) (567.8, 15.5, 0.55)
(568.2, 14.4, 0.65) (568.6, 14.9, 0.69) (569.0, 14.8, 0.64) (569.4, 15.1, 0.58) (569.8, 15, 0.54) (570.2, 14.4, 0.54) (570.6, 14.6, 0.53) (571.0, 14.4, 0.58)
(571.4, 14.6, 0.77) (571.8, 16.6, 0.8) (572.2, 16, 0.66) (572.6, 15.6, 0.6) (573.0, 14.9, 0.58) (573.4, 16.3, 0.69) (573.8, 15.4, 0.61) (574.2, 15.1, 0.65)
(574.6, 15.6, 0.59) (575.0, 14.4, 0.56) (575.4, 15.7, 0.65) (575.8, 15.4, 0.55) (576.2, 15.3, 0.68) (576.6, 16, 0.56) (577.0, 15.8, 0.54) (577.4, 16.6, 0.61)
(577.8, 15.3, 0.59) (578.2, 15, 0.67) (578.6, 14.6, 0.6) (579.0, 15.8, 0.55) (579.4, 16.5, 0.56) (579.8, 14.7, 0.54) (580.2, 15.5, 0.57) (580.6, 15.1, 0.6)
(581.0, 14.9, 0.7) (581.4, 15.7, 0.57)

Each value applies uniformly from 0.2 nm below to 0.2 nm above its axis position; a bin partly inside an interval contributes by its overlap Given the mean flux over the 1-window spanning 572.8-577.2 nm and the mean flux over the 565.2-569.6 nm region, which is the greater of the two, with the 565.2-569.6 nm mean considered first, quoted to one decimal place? 15.4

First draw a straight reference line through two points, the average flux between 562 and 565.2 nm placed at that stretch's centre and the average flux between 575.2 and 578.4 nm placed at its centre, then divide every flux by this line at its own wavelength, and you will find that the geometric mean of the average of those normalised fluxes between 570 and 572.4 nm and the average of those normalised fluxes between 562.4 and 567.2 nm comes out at 0.999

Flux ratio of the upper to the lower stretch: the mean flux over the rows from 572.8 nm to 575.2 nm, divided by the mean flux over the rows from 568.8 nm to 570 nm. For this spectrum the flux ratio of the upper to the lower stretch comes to 1.02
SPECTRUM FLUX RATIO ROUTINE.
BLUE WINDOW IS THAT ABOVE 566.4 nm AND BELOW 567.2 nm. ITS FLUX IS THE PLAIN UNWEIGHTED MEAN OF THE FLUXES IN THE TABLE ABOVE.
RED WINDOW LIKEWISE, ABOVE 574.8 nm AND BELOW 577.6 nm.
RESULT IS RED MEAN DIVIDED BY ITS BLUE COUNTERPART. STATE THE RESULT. 1.05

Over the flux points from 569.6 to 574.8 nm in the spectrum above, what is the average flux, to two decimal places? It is 15.27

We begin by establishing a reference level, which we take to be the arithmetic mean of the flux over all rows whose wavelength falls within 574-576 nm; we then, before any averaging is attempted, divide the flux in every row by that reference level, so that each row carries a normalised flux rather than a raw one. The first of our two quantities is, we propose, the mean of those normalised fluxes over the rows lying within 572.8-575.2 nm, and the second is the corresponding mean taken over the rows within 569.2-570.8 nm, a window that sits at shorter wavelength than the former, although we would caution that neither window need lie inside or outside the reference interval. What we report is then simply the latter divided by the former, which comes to 0.97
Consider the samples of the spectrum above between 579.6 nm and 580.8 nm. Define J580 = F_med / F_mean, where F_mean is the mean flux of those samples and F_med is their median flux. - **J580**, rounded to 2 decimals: 1.00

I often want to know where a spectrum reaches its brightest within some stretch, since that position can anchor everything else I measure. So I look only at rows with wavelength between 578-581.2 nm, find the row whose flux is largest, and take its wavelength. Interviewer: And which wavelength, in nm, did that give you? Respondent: 579.4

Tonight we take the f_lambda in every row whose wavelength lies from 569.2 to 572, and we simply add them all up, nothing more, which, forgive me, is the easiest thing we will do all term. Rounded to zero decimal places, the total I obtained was 105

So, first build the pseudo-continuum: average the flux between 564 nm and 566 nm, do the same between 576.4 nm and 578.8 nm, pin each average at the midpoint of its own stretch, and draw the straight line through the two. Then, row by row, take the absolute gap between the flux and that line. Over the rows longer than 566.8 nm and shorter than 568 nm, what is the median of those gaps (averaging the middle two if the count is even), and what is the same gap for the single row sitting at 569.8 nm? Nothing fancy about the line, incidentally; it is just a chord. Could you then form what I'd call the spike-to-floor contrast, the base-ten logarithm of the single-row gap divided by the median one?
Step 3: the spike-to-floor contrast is -1.0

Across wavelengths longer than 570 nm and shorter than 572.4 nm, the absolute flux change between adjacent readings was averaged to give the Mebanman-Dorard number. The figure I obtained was 0.64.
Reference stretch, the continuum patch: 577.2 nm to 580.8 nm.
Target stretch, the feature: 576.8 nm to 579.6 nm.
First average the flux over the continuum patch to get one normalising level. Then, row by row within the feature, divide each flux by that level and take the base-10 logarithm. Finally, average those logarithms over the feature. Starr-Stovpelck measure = 0.005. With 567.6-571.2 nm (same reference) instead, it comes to -0.019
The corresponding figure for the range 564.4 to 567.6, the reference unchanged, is -0.017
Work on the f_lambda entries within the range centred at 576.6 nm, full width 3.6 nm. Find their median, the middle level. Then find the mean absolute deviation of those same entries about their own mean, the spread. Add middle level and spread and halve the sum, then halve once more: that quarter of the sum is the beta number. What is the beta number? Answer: 3.97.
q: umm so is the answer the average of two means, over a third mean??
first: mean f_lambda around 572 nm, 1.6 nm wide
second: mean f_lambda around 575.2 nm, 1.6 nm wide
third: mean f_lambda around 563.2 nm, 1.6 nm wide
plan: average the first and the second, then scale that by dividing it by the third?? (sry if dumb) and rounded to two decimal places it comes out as 1.03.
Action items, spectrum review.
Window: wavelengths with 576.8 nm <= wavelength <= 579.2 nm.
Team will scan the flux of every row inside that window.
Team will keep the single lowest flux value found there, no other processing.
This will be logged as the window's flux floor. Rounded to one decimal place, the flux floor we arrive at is 14.6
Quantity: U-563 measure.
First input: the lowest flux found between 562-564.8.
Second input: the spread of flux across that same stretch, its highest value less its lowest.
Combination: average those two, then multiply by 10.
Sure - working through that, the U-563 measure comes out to 77.0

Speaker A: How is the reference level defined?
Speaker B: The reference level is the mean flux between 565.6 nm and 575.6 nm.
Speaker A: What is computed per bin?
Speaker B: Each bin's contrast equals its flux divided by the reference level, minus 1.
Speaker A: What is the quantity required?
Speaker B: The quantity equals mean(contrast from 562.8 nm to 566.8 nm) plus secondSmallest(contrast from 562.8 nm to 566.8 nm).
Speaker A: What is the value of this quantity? -0.10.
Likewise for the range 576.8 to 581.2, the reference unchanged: -0.01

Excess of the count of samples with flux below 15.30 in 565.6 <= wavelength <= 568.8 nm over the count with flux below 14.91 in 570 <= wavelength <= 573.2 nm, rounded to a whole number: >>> 0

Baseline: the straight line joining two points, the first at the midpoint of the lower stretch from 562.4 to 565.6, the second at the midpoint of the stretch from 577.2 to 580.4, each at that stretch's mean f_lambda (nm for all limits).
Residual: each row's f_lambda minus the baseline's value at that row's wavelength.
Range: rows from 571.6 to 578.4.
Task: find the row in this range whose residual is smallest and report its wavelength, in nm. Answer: 575.0 nm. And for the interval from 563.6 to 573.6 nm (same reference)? 565.0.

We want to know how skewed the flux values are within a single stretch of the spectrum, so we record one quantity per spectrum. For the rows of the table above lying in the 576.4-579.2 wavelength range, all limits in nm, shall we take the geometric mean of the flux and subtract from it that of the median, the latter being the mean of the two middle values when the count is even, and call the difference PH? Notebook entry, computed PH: -0.23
